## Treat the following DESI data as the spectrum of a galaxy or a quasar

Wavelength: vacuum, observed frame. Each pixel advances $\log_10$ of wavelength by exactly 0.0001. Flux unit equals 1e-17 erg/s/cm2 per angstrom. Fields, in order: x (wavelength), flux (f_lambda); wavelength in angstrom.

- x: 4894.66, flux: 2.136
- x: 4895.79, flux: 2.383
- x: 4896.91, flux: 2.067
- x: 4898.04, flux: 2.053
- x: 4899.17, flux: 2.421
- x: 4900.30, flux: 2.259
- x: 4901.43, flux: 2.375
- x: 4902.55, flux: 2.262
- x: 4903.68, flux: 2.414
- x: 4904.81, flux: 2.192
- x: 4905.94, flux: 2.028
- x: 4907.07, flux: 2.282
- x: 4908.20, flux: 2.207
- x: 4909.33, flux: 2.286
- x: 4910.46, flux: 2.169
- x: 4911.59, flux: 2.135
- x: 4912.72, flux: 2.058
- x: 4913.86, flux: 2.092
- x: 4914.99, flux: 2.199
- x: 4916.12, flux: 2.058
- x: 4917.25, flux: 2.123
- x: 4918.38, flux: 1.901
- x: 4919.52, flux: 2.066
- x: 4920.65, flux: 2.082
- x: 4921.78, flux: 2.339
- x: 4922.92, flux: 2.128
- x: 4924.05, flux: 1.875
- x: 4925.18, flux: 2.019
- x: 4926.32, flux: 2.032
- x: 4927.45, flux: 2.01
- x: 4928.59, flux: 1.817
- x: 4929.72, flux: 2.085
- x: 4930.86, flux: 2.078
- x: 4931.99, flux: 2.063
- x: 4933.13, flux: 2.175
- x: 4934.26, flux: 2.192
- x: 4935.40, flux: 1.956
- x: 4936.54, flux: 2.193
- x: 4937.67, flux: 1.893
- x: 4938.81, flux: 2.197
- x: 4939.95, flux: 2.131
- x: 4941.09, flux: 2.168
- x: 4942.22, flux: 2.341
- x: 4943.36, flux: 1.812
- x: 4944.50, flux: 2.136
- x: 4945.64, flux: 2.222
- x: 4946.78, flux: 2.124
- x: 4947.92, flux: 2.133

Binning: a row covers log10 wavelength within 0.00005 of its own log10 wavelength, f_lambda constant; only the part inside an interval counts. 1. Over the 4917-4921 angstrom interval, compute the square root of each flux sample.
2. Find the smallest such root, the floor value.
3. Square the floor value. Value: 1.90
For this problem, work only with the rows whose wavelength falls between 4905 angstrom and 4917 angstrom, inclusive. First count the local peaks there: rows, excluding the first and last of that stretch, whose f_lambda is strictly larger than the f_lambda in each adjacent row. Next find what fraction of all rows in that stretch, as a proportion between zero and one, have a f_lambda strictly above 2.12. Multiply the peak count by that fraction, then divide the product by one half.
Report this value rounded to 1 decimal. 3.6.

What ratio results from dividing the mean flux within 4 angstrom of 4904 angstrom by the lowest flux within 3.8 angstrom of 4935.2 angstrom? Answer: 1.19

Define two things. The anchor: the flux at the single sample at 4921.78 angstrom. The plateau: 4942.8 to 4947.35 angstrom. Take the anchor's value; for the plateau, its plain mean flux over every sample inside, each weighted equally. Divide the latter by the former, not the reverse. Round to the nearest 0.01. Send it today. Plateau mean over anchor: 0.89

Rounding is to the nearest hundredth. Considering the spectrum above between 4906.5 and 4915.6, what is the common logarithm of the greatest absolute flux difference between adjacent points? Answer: -0.93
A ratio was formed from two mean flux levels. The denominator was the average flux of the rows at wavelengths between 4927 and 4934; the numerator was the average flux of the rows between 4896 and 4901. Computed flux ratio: 1.08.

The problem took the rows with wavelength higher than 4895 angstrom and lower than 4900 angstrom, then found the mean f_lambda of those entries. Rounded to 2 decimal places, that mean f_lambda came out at 2.23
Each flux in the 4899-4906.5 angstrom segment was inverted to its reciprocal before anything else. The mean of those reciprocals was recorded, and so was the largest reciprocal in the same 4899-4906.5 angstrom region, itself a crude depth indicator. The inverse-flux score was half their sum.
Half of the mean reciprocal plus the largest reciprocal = 0.47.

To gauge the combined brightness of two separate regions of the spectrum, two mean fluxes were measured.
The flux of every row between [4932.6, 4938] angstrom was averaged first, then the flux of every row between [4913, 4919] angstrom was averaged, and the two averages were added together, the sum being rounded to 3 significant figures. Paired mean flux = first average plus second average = 4.16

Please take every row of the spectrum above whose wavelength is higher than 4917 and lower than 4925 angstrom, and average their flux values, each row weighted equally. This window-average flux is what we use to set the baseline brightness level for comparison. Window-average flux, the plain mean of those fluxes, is 2.07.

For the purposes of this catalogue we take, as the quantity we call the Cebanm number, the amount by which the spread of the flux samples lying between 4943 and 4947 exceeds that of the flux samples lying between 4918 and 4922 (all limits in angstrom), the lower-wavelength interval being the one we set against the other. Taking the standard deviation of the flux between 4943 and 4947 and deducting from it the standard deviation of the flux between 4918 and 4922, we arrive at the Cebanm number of -0.001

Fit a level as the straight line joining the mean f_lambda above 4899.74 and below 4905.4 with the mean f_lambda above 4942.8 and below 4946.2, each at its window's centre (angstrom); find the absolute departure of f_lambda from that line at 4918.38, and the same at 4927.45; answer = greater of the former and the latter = 0.31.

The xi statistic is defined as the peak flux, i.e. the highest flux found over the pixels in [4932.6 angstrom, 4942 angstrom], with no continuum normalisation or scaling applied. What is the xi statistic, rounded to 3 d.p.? 2.197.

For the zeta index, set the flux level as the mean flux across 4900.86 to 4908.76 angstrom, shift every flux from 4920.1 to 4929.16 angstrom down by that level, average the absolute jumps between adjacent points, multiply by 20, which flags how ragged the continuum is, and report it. 3.1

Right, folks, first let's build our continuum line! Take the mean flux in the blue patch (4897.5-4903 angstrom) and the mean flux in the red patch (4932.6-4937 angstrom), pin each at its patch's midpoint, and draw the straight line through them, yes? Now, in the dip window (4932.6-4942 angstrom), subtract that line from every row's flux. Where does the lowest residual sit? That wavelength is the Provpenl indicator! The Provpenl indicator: 4937.67 angstrom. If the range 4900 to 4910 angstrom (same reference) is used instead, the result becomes 4905.94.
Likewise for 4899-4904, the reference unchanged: 4900.30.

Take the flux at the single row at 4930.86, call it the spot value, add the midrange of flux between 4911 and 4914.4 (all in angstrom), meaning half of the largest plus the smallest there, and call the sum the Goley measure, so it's 4.17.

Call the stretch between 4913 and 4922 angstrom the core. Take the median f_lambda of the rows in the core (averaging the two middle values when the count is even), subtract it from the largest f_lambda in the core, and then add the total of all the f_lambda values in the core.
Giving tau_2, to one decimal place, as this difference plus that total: 17.1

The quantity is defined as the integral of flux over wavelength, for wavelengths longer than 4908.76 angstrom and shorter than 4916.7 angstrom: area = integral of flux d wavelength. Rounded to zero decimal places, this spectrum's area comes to 17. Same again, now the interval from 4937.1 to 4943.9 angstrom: 14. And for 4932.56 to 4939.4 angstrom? 14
